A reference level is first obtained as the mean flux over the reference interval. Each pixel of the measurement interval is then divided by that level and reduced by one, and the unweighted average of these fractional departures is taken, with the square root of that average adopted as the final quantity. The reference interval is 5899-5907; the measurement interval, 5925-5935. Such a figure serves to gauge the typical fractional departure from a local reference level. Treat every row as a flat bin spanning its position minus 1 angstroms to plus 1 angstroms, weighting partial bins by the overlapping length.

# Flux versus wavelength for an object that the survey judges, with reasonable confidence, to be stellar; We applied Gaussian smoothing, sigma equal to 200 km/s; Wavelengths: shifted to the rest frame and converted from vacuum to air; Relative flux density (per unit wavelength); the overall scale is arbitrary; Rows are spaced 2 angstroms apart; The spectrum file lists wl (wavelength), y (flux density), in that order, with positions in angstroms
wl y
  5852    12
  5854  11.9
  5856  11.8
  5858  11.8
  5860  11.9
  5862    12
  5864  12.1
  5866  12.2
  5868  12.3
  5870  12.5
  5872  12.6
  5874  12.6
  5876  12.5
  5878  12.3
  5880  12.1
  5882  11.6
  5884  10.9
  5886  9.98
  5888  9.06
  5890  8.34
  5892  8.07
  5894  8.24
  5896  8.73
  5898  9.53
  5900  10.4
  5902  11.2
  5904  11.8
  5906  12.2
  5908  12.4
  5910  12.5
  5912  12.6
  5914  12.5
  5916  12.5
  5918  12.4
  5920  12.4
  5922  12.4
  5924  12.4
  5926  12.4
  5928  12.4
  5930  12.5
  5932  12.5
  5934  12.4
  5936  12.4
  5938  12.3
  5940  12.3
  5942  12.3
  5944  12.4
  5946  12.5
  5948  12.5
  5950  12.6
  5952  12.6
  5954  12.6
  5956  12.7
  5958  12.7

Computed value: 0.302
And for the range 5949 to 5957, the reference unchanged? 0.328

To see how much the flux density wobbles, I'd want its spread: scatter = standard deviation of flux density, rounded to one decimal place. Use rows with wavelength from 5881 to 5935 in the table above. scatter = 1.6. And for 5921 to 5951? 0.1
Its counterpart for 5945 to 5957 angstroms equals 0.1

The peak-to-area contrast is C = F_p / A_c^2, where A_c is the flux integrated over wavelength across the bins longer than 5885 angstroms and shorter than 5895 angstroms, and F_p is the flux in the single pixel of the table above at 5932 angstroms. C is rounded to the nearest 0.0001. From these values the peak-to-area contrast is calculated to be 0.0016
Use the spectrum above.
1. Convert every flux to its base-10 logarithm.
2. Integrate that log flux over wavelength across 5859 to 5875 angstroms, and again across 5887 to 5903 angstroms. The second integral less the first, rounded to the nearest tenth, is -2.0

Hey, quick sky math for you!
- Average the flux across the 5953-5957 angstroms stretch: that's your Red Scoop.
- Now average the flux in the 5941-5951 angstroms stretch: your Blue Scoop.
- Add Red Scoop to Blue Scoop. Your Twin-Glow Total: 25.1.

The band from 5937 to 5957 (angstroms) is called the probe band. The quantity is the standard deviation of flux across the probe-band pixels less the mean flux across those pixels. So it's -12.3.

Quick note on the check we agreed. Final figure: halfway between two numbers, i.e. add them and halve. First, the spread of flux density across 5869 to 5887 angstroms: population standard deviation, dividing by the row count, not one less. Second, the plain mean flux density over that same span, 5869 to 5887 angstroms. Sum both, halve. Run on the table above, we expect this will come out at 6.38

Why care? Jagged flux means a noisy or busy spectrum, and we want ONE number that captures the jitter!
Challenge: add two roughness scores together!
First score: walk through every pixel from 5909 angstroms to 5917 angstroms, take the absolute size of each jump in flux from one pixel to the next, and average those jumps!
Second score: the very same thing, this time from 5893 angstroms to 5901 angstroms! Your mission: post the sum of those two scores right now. 0.79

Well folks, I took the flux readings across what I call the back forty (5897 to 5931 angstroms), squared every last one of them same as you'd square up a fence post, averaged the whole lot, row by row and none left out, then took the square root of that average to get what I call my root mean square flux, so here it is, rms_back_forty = 12.1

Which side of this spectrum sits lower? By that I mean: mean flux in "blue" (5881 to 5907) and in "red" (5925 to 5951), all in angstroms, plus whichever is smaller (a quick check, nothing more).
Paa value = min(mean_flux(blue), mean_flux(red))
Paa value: 10.0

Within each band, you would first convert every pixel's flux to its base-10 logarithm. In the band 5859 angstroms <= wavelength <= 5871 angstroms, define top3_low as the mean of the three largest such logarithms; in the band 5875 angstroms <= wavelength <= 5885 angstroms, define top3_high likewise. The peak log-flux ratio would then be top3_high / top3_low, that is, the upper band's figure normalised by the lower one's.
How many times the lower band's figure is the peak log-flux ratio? 1.00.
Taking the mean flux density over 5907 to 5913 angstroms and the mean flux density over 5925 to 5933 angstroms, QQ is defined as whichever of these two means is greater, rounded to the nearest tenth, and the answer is 12.5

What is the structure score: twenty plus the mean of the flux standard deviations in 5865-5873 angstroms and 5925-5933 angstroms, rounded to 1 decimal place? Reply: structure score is 20.1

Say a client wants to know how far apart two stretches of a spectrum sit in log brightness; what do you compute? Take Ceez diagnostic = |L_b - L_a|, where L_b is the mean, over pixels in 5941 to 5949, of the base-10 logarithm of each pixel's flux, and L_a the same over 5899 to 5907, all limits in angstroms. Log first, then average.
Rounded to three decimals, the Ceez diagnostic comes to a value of 0.038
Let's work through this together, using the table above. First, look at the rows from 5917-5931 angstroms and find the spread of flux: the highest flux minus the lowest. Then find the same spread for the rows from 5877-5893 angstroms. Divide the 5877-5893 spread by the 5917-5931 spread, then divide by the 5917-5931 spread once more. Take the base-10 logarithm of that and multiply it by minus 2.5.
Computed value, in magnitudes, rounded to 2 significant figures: -6.6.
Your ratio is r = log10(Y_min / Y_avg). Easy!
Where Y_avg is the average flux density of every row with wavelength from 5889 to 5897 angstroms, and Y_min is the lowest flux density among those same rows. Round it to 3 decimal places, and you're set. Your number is -0.015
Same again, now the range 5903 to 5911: -0.015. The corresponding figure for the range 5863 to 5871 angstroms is -0.006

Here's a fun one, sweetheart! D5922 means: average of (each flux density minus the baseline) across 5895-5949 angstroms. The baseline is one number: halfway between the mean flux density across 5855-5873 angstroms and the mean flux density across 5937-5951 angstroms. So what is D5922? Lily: -0.2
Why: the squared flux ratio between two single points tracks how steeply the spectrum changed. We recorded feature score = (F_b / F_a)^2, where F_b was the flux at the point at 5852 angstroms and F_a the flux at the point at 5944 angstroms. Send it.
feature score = 0.94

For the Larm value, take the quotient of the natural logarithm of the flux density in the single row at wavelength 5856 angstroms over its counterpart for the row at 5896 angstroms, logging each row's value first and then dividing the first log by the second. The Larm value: 1.14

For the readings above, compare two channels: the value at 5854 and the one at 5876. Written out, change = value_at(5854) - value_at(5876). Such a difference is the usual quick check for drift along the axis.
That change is -0.6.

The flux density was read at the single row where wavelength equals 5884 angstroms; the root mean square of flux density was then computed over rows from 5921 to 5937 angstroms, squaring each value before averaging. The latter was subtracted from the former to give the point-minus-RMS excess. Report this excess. -1.5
